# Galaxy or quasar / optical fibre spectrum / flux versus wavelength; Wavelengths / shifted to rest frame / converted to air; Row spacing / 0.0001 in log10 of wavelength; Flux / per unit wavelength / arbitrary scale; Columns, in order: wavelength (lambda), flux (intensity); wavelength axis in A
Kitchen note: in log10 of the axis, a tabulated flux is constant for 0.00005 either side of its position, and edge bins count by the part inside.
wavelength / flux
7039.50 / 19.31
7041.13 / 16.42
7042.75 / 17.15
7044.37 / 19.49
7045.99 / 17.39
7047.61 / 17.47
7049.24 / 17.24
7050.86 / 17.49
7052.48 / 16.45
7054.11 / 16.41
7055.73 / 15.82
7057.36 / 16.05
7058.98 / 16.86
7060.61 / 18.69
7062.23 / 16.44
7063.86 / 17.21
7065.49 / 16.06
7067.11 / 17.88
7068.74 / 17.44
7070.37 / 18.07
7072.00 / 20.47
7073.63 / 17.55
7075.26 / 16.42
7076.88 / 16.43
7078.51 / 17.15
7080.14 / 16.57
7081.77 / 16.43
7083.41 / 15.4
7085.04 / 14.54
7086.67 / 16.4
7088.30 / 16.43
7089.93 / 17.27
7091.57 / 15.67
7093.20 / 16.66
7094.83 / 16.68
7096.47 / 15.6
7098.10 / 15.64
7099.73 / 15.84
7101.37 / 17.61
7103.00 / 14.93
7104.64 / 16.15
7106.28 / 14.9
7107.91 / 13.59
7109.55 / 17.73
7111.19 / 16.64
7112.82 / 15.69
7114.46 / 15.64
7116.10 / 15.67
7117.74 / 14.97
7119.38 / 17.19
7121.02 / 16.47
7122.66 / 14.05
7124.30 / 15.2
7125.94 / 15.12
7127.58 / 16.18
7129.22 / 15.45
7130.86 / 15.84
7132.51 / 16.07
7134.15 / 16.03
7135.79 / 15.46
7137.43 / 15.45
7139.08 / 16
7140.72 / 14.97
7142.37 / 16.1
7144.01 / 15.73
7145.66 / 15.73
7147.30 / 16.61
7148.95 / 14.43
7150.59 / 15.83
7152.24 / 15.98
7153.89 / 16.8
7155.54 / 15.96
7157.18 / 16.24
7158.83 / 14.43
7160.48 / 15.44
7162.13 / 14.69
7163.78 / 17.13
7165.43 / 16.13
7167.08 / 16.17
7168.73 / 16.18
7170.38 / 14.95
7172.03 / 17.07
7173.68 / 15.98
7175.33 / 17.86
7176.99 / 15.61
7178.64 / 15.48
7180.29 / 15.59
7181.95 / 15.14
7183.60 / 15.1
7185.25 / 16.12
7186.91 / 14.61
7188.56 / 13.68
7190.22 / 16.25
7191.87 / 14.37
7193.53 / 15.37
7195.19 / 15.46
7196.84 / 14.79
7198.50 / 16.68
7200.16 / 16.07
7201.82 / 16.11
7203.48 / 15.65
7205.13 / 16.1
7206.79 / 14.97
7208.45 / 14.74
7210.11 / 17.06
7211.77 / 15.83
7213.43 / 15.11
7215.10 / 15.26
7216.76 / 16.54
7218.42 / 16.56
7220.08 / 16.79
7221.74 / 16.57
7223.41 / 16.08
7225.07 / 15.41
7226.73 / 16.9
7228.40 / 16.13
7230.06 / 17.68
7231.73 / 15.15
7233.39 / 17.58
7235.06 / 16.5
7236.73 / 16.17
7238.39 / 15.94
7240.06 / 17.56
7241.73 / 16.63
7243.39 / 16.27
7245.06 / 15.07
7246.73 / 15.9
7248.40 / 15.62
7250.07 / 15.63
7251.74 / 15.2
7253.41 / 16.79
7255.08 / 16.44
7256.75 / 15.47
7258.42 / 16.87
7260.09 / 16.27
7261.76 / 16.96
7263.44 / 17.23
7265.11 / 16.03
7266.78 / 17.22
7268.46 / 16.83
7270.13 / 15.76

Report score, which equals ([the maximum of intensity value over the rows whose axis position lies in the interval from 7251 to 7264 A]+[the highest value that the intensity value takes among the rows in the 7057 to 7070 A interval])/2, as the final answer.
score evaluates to 18.0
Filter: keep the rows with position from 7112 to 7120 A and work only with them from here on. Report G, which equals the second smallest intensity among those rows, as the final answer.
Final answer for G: 15.64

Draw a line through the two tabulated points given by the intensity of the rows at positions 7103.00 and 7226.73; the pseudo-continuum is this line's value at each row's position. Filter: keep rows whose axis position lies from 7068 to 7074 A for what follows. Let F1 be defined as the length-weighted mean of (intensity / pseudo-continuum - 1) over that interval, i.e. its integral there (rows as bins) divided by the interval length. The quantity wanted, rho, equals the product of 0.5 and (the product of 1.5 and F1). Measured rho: 0.21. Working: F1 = 0.28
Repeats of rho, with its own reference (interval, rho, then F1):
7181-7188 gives -0.05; -0.06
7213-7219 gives -0.04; -0.05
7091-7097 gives 0.07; 0.10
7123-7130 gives 0.00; 0.01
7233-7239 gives -0.02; -0.03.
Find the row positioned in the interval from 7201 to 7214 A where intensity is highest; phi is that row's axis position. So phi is 7210.11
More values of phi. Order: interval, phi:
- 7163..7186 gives 7175.33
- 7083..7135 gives 7109.55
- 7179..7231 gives 7230.06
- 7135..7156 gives 7153.89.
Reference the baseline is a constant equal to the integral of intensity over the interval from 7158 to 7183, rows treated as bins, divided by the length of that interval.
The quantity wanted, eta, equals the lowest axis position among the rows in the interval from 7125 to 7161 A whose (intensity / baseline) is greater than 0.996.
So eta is 7127.58 A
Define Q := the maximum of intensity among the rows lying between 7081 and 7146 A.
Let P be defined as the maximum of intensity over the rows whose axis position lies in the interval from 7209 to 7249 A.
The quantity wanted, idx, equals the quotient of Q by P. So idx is 1.00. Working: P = 17.68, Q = 17.73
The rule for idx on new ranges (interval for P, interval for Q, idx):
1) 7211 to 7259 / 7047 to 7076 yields 1.16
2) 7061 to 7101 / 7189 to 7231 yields 0.86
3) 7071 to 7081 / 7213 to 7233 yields 0.86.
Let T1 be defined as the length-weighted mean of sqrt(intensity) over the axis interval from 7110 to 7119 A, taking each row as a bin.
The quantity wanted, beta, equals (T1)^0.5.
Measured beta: 1.996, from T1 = 3.98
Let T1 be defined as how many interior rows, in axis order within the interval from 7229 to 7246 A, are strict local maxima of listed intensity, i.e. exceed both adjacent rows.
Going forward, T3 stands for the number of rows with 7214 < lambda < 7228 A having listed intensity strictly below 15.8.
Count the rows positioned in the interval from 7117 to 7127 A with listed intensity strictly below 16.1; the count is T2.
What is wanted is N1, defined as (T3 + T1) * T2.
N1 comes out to 16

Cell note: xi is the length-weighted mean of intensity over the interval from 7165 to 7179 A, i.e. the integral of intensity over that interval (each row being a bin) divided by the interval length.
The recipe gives 16.2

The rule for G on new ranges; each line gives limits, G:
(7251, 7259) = 15.47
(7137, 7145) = 15.45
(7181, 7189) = 14.61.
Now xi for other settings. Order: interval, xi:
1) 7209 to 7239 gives 16.3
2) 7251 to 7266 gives 16.4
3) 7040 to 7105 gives 16.8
